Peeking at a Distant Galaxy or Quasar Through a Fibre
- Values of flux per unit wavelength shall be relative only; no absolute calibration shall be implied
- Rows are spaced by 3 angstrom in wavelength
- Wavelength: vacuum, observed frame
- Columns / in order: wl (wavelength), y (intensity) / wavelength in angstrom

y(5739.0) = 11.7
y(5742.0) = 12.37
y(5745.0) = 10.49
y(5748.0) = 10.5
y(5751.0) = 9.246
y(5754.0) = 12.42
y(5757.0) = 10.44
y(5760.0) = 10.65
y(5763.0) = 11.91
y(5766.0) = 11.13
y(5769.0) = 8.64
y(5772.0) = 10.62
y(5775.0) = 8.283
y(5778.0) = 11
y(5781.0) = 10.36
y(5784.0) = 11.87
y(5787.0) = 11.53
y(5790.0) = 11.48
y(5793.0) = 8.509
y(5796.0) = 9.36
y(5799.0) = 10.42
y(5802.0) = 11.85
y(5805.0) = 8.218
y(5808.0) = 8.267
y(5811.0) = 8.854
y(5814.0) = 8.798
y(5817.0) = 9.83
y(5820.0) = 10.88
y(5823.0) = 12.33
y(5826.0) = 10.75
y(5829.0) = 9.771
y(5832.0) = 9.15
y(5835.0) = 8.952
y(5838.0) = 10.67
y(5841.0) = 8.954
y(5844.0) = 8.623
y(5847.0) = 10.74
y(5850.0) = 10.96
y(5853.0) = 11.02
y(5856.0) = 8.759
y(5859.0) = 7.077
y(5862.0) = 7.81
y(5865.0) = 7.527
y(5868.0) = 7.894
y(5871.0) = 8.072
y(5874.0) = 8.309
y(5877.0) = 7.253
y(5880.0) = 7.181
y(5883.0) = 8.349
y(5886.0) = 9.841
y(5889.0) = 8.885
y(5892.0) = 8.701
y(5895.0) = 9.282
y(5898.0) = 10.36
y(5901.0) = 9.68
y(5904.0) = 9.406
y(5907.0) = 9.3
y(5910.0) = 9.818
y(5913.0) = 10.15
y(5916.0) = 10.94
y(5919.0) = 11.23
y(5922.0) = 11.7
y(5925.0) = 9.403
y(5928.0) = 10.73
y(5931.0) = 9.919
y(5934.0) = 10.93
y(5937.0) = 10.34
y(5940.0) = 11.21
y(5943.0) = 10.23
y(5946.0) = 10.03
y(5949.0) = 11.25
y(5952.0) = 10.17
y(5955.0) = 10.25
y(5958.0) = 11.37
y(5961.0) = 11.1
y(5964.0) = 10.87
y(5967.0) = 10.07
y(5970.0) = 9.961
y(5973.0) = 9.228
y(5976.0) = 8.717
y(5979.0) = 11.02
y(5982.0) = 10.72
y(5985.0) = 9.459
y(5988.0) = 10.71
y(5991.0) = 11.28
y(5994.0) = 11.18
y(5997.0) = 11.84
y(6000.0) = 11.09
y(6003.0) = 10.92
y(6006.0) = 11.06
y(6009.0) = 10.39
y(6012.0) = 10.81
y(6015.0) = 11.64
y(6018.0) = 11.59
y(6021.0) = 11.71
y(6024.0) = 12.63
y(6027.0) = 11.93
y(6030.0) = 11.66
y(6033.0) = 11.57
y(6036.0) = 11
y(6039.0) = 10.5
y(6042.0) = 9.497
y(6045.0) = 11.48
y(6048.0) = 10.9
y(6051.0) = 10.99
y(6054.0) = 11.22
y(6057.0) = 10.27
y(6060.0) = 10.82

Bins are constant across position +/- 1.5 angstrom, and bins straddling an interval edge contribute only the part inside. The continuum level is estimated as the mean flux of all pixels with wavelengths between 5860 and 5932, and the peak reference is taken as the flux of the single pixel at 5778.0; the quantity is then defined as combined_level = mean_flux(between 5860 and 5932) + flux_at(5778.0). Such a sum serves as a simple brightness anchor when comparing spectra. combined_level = 20.2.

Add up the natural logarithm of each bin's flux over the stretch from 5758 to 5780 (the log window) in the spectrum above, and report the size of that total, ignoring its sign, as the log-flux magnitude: 16.3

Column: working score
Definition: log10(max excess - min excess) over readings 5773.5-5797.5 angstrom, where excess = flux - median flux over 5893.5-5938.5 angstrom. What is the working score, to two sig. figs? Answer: 0.55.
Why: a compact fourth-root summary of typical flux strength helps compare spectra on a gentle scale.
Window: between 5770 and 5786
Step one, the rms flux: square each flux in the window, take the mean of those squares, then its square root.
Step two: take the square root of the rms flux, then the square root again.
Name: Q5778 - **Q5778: 1.80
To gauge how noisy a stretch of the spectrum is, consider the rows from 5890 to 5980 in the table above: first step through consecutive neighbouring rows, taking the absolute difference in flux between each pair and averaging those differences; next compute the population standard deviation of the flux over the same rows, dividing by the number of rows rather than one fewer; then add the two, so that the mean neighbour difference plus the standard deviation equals 1.5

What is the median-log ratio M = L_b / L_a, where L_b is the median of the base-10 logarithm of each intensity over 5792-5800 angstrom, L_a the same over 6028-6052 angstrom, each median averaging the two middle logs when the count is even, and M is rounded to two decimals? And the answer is 0.93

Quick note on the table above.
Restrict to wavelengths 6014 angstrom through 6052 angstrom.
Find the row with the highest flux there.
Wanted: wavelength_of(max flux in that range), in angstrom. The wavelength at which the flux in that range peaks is 6024.0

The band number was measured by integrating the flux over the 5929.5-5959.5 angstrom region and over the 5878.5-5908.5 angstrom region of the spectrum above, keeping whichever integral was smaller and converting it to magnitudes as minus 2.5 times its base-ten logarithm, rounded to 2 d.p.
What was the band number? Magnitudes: -6.09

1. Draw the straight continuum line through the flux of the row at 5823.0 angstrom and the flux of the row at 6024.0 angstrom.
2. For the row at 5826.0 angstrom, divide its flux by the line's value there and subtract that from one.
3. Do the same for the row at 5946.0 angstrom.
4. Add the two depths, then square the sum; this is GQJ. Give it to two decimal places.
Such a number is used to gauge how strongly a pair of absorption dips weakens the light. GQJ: 0.11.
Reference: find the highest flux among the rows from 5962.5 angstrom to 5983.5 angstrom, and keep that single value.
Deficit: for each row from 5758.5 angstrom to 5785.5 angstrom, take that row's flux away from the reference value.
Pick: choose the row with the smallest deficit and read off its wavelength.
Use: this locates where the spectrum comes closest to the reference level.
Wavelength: 5763.0 angstrom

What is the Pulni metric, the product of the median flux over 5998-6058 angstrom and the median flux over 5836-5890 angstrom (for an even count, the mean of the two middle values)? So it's 94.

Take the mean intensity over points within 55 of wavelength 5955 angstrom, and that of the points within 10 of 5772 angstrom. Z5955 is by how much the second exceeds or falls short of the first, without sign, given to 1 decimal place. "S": 0.2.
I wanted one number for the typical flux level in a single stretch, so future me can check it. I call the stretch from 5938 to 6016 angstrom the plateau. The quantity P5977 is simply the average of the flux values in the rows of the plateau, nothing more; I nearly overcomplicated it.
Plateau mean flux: 10.6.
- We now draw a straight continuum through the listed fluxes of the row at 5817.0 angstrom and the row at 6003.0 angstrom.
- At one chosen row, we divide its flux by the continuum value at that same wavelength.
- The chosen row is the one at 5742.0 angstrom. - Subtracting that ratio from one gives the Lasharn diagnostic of -0.32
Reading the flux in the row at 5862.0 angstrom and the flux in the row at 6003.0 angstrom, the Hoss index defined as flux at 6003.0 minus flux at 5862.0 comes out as 3.1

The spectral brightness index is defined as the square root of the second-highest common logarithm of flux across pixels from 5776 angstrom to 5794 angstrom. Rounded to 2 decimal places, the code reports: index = 1.03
